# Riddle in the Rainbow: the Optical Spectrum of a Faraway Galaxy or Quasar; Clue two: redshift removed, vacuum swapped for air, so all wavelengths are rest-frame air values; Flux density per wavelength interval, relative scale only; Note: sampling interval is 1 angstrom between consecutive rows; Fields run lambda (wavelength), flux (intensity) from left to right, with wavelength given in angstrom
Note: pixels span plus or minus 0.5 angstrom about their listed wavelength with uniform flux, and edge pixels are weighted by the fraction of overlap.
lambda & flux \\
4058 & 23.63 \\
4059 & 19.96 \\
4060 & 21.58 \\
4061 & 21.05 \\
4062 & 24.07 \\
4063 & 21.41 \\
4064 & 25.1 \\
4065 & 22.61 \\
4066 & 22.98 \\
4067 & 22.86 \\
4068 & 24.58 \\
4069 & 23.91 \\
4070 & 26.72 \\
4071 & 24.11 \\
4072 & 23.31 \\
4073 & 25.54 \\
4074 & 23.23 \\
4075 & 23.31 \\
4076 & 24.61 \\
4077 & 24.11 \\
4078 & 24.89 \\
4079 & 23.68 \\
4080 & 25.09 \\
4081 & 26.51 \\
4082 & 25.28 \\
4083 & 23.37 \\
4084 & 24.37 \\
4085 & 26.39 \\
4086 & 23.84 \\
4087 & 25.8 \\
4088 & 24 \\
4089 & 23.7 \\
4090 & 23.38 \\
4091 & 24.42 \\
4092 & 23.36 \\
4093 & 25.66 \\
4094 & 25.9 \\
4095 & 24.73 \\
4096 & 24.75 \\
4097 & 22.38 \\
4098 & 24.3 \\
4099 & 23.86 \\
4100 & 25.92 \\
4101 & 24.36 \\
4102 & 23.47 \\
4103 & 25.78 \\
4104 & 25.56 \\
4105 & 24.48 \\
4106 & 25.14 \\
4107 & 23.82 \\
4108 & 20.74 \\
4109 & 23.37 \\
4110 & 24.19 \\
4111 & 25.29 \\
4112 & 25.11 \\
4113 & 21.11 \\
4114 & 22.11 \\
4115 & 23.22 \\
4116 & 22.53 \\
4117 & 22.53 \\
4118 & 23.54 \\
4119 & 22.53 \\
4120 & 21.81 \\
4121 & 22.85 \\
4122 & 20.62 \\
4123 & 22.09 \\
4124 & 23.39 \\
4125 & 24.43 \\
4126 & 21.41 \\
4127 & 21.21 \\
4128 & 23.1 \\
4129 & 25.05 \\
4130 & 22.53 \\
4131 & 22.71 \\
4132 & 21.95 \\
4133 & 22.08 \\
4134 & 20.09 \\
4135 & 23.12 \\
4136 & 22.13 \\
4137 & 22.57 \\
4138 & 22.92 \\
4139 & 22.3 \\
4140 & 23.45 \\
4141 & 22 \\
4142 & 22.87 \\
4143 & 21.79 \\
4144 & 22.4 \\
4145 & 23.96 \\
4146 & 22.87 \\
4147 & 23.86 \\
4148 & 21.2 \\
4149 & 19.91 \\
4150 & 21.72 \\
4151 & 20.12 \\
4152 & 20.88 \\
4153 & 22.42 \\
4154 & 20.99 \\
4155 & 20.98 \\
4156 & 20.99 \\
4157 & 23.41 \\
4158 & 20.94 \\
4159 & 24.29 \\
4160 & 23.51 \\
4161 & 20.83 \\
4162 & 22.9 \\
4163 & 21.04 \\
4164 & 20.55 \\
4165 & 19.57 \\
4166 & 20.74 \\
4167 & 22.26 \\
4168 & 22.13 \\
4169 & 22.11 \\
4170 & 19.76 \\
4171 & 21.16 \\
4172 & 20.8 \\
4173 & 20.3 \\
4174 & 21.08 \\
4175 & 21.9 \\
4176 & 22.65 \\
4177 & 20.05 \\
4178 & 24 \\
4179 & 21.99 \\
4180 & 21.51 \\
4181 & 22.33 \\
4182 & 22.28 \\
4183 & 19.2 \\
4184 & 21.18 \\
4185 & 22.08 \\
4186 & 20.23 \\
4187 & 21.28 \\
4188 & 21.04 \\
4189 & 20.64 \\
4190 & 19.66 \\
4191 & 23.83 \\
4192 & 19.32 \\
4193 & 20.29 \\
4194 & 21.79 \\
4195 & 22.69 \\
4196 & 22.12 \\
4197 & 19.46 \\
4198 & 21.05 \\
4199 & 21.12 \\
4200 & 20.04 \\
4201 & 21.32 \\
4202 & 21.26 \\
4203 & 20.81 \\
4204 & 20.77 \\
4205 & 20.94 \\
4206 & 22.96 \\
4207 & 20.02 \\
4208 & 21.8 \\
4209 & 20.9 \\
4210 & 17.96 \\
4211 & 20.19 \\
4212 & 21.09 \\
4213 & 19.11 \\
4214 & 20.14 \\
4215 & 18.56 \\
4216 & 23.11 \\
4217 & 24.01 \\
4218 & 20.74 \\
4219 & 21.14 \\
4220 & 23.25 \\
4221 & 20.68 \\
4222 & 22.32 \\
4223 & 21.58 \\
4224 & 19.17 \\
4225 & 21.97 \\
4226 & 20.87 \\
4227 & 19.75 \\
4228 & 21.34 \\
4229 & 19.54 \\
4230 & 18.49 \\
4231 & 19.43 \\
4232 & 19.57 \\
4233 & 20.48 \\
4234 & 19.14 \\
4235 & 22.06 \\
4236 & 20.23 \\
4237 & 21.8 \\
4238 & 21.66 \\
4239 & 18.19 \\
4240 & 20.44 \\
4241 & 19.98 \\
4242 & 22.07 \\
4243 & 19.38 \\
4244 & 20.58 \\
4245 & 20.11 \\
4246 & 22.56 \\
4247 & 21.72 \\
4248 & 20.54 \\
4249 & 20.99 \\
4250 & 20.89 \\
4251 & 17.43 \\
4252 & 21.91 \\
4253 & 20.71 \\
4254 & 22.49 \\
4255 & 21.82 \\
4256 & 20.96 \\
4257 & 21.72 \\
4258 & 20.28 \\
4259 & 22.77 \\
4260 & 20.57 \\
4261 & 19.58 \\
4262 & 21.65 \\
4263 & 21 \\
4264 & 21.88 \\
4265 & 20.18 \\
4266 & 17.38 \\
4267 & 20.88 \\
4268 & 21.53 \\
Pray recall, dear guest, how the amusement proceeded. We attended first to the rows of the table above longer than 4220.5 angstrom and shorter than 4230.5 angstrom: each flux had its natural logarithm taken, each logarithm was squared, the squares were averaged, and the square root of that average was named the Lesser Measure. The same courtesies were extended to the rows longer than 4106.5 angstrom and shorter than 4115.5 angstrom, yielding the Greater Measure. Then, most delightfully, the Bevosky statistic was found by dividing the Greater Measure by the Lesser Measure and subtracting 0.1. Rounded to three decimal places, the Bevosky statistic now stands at 0.940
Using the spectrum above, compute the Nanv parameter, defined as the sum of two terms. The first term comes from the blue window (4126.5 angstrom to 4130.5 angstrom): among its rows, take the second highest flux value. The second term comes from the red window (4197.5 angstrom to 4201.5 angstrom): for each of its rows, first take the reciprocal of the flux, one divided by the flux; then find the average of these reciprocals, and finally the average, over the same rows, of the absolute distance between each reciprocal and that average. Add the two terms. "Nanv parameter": 23.1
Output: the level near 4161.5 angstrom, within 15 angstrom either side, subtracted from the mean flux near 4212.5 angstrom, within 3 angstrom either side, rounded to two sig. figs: -2.0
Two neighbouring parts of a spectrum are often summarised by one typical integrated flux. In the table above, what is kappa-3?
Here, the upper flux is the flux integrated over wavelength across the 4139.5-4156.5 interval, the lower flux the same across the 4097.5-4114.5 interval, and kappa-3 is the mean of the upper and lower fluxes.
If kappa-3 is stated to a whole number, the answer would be 391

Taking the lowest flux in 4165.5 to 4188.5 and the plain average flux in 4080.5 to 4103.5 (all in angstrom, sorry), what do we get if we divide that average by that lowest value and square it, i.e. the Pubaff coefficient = 1.64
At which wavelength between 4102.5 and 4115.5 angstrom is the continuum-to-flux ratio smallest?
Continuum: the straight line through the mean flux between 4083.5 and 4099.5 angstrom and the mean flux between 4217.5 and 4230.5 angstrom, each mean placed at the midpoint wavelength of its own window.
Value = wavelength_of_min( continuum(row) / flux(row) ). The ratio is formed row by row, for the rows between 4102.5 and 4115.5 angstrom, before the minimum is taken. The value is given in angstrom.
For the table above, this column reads 4103 angstrom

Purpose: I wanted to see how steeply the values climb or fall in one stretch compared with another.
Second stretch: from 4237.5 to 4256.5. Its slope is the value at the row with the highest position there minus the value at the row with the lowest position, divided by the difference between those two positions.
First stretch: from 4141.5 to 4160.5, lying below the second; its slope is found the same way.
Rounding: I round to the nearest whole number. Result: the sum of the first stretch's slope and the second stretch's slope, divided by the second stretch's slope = 0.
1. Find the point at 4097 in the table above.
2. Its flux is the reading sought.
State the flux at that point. 22.38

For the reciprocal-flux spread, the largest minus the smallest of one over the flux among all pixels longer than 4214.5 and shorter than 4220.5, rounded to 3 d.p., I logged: 0.012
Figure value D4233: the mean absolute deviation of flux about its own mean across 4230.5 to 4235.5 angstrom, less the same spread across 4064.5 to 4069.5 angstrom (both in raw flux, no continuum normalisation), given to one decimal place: 0.2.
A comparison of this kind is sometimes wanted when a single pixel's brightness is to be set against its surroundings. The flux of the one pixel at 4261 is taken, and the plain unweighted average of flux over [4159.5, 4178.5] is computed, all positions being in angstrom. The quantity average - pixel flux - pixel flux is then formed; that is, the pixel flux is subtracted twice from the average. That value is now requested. -17.7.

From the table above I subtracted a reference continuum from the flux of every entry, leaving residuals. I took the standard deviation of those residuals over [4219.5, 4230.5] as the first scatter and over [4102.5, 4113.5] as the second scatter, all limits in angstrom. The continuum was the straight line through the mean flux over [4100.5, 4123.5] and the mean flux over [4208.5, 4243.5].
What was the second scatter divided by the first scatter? 1.20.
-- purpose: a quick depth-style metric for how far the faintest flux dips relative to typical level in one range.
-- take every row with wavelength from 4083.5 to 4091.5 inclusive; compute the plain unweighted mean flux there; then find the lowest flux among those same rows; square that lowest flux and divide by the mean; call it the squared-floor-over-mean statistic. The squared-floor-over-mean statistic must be 22.3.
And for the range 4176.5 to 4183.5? 17.0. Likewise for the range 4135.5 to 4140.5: 21.6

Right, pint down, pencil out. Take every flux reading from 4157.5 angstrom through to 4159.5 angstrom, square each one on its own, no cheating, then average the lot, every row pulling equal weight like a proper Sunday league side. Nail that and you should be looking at 514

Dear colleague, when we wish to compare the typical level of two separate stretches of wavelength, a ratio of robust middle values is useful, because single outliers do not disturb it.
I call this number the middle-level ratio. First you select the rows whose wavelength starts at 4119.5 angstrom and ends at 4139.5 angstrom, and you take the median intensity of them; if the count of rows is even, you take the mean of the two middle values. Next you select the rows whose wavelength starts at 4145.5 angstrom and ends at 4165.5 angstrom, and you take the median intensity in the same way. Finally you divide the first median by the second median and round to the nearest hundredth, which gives 1.07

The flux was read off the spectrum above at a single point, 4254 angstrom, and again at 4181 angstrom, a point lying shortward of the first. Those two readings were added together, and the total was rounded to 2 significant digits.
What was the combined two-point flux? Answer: 45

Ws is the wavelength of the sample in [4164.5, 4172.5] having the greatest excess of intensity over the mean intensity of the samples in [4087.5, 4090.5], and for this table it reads 4167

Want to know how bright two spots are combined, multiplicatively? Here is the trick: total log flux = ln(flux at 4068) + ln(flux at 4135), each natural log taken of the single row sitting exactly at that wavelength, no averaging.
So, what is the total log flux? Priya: 6.34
